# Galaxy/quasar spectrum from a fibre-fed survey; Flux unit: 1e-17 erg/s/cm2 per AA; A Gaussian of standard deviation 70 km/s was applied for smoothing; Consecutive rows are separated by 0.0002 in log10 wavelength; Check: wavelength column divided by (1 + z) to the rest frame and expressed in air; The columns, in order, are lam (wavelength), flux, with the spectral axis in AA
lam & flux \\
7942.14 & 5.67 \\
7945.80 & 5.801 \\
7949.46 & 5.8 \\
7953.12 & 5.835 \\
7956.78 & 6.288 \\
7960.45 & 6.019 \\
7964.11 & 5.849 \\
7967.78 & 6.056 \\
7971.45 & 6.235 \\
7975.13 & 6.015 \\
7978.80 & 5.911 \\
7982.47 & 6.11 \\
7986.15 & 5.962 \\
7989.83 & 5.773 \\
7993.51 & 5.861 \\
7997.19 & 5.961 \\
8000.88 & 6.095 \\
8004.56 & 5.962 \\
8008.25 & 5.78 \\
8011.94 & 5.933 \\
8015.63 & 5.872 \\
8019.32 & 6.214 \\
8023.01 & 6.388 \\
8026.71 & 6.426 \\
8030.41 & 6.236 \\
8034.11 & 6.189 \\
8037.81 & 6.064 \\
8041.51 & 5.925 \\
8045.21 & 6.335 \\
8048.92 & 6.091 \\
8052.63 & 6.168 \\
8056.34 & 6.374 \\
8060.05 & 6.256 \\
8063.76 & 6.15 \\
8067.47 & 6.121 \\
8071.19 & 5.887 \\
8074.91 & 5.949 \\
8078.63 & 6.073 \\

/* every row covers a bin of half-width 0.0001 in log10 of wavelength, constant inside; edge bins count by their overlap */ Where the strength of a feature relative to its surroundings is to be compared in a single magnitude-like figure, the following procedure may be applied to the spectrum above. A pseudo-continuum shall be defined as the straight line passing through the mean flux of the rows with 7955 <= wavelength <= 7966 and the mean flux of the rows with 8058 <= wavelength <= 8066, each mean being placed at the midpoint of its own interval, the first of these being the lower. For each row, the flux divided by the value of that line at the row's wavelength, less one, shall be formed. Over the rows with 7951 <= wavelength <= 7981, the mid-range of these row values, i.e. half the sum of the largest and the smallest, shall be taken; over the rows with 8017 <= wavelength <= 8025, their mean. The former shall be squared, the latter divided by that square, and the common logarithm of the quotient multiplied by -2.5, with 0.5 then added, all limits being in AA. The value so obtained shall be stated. -8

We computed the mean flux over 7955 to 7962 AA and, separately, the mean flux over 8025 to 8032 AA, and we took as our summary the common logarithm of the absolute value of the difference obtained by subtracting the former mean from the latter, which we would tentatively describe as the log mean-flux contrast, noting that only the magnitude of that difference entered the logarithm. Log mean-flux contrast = -0.75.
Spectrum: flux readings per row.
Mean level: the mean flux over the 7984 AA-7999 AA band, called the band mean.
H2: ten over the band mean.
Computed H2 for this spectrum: 1.70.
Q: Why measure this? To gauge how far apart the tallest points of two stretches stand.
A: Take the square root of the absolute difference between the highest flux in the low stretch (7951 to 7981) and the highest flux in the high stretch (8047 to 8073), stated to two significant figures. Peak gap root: 0.29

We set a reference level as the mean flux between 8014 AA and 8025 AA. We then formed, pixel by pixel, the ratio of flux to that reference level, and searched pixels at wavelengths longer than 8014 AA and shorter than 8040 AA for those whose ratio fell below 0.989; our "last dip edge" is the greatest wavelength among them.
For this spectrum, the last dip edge 8037.81 AA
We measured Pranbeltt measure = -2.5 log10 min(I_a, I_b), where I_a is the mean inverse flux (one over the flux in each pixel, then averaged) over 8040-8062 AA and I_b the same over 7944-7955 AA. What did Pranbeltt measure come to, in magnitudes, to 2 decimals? 1.98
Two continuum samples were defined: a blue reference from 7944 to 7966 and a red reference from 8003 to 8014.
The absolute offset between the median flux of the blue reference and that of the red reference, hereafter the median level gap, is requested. 0.091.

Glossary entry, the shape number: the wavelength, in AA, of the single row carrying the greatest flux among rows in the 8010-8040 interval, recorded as 8026.71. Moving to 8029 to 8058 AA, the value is 8056.34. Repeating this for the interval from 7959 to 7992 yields 7971.45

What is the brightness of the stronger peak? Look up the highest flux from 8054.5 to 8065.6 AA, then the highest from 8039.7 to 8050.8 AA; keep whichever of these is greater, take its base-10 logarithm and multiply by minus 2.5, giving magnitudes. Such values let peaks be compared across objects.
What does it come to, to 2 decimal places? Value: -2.01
